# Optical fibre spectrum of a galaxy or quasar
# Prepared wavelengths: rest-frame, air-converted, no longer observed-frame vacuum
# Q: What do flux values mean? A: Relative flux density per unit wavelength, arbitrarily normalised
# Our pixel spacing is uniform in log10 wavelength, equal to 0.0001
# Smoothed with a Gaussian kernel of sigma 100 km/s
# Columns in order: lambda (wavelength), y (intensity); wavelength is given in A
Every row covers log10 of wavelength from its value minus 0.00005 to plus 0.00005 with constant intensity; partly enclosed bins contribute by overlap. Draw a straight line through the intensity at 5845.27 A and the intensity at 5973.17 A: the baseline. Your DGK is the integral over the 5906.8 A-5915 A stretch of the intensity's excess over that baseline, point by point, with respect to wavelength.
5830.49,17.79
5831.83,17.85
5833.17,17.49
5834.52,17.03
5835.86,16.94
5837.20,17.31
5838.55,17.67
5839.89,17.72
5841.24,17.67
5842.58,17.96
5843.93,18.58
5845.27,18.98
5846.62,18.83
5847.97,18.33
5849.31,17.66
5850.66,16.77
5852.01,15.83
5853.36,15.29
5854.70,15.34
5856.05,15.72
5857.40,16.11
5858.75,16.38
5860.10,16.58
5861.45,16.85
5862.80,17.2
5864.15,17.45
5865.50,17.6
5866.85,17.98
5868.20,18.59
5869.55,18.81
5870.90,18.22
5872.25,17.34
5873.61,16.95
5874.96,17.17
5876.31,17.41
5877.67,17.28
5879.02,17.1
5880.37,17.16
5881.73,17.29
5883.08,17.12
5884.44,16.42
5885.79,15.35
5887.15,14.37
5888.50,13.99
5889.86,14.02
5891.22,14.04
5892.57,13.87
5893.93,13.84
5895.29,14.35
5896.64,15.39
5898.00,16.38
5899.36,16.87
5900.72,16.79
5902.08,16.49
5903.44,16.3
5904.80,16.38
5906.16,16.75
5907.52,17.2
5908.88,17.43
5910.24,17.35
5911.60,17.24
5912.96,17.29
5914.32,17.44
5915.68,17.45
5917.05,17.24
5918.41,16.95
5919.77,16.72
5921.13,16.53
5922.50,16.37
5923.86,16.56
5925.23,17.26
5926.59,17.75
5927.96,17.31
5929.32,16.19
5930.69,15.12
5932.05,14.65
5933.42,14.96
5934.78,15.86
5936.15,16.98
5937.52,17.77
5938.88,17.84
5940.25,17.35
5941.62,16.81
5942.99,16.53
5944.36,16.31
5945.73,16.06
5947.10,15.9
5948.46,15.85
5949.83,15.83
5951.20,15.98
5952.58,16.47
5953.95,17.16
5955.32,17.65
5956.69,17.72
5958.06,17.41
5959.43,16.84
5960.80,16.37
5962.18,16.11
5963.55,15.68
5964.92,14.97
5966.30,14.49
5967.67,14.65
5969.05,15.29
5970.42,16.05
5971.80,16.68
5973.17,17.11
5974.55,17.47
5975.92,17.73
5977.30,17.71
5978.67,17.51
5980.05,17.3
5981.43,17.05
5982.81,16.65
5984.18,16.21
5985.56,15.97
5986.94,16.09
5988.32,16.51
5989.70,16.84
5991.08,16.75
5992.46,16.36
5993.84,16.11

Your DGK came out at -5.7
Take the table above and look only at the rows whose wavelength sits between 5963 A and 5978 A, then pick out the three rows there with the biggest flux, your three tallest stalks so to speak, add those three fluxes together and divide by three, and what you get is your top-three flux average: 17.6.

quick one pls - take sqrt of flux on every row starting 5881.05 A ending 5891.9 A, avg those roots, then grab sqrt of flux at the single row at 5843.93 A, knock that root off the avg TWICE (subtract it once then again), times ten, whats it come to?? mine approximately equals -47.1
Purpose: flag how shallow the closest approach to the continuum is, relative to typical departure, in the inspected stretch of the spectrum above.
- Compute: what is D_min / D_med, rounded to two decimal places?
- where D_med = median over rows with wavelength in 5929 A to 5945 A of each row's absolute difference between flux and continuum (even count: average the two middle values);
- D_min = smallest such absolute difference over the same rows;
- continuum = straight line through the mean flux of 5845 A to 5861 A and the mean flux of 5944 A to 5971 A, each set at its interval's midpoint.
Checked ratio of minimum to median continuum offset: 0.10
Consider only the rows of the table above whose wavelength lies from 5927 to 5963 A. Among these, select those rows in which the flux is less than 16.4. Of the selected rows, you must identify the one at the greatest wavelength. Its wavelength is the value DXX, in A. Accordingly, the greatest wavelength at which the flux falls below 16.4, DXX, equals 5962.18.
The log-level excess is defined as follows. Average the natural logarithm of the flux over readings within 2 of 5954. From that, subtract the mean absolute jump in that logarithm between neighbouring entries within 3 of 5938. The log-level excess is 2.81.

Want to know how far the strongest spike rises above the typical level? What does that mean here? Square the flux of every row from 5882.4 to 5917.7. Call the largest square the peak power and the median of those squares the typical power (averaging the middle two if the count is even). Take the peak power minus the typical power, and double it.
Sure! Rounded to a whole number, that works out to 67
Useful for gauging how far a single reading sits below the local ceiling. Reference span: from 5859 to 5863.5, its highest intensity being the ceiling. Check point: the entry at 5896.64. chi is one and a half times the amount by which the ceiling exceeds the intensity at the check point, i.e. 2.7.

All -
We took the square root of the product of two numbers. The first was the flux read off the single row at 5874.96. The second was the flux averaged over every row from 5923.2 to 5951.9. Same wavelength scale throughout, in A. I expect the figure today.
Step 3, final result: 16.8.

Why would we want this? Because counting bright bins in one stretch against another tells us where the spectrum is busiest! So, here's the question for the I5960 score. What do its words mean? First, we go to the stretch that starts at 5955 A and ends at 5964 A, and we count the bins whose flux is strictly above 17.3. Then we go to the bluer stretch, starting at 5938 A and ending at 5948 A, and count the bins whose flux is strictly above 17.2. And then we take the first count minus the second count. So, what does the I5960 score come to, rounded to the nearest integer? 1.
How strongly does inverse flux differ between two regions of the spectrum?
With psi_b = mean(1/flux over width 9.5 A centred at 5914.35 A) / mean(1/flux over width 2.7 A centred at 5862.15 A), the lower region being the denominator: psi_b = 0.99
